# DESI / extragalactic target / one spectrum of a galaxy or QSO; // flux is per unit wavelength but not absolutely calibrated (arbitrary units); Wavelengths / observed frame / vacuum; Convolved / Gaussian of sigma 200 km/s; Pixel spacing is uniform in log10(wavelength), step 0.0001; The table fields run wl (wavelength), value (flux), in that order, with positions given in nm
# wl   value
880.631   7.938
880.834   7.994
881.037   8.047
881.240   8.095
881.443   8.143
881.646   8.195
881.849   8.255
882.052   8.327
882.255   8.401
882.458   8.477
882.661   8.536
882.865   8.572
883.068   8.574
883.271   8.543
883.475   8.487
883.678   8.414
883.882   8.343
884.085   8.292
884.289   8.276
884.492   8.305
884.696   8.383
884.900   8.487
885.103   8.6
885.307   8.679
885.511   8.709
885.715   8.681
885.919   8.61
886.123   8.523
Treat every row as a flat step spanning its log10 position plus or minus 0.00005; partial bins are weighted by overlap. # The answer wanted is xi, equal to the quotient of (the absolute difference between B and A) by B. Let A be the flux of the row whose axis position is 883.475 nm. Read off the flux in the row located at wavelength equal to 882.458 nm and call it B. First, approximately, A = 8.487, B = 8.477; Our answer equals 0.001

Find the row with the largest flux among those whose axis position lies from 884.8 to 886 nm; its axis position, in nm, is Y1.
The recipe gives 885.511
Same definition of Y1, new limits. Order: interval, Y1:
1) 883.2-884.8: 883.271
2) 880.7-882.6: 882.458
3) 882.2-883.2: 883.068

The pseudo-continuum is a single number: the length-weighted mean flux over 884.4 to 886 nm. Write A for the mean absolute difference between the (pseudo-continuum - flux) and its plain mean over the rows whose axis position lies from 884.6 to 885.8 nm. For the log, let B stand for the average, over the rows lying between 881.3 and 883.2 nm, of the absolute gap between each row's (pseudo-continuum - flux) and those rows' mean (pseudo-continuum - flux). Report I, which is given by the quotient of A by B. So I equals 0.74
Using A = 0.103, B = 0.14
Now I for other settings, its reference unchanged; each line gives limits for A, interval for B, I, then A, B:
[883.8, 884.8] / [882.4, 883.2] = 1.04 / 0.035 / 0.03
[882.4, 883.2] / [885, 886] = 0.82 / 0.033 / 0.04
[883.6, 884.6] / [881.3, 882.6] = 0.41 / 0.042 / 0.10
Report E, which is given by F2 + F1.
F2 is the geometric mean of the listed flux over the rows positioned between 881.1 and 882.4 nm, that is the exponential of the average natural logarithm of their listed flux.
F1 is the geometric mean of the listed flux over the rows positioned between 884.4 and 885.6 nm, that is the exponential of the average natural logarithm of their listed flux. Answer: 16.8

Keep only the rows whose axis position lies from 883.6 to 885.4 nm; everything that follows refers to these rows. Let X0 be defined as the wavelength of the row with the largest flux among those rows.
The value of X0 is 885.307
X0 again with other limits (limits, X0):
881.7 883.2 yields 883.068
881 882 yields 881.849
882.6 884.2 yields 883.068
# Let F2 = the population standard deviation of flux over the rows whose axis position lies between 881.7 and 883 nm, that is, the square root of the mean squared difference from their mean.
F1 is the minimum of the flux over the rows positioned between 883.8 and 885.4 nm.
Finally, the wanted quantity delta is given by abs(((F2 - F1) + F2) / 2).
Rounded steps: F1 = 8.276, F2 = 0.112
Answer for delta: 4.03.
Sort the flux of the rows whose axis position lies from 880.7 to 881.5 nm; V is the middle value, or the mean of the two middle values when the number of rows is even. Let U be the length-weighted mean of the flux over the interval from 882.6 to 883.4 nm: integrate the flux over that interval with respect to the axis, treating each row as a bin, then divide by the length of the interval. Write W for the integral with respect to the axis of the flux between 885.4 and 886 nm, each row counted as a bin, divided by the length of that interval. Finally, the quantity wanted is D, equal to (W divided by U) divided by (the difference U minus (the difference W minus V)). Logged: 0.127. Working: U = 8.55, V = 8.07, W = 8.67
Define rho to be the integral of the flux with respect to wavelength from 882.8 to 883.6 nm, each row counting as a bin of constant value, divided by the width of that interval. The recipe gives 8.54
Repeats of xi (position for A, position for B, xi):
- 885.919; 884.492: 0.037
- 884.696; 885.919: 0.026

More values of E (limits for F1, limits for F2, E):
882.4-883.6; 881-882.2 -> 16.7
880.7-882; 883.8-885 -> 16.5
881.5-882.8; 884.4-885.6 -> 16.9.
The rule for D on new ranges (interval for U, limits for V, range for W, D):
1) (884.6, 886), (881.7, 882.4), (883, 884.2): 0.116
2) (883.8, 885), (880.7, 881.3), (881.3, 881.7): 0.119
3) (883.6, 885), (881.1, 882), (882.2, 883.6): 0.127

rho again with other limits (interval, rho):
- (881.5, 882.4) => 8.30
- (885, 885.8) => 8.67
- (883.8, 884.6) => 8.31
